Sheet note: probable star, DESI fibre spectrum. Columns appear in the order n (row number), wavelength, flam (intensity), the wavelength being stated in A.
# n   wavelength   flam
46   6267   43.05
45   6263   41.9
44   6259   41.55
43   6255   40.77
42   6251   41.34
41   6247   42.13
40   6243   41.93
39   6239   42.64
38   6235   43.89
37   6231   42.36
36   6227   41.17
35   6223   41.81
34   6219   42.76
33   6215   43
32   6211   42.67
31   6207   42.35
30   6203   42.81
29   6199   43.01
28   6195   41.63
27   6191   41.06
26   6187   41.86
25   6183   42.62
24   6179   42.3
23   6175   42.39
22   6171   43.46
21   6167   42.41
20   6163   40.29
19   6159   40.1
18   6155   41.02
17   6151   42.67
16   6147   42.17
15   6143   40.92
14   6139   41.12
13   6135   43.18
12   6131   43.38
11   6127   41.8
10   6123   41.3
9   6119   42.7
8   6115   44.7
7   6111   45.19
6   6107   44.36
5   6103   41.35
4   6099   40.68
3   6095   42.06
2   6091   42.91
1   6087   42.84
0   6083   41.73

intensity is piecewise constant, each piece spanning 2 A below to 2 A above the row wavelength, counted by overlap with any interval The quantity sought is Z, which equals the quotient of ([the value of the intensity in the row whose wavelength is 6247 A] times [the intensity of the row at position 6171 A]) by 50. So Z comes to 36.6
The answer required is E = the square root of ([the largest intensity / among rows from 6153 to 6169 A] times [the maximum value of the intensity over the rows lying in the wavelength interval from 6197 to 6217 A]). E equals 42.7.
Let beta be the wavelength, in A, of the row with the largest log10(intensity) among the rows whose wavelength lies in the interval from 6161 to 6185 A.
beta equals 6171 A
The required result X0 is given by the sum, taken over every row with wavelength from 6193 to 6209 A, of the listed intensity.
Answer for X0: 169.8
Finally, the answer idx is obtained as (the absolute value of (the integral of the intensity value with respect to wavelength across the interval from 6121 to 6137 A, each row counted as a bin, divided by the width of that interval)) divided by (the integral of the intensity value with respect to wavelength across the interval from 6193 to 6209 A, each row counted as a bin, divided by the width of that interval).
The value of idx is 1.00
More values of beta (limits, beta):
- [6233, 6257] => 6235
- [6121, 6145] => 6131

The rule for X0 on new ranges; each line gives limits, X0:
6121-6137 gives 169.7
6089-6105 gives 167.0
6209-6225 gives 170.2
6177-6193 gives 167.8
